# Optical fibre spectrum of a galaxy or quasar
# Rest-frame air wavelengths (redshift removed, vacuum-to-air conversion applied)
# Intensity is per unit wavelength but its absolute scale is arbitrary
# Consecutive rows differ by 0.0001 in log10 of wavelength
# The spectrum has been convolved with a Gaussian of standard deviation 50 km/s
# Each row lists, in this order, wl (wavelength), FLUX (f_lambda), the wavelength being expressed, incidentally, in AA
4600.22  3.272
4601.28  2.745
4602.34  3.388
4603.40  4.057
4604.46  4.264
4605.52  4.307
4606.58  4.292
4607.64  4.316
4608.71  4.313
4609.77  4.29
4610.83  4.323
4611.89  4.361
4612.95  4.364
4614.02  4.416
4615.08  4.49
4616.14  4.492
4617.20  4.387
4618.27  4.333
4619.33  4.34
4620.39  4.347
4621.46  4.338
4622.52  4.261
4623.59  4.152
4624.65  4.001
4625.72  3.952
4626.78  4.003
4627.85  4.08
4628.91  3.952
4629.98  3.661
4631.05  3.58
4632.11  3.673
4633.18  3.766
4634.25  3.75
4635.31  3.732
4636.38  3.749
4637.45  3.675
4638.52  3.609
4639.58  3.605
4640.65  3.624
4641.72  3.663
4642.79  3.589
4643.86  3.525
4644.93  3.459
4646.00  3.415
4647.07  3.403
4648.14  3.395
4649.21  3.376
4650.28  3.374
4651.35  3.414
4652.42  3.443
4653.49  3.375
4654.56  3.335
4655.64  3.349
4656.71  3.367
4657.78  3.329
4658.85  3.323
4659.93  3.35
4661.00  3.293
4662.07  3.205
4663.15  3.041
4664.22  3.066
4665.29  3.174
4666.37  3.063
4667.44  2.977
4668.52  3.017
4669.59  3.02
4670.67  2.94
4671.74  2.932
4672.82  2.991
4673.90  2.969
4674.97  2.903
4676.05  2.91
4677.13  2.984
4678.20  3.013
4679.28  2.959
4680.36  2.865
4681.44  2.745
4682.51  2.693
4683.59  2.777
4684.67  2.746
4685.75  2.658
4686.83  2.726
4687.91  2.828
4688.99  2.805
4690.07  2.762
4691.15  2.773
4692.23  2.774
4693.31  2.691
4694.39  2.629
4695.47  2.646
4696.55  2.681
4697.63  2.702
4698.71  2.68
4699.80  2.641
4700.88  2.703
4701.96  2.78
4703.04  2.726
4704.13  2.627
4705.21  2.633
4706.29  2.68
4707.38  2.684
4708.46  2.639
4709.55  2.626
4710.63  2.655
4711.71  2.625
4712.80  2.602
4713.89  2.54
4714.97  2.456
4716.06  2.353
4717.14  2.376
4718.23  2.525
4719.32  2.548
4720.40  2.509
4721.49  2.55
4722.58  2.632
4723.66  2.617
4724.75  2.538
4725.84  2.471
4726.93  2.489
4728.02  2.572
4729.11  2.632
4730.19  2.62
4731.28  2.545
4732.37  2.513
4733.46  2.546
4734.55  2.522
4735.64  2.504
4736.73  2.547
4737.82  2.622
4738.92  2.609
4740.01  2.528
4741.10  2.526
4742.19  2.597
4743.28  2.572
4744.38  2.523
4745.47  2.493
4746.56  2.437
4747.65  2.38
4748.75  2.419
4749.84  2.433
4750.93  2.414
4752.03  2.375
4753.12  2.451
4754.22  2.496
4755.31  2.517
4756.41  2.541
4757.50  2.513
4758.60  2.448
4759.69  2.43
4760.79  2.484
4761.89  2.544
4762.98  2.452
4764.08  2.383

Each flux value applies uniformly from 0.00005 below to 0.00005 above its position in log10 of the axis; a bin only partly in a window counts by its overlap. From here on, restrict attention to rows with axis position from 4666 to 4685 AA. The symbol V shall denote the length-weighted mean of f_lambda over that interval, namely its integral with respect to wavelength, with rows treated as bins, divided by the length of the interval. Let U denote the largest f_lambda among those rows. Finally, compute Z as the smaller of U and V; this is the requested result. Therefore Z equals 2.9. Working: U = 3.063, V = 2.9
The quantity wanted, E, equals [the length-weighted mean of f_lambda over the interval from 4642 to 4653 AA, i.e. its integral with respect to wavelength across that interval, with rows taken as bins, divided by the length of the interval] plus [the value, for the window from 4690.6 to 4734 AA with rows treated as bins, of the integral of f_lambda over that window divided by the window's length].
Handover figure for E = 6.05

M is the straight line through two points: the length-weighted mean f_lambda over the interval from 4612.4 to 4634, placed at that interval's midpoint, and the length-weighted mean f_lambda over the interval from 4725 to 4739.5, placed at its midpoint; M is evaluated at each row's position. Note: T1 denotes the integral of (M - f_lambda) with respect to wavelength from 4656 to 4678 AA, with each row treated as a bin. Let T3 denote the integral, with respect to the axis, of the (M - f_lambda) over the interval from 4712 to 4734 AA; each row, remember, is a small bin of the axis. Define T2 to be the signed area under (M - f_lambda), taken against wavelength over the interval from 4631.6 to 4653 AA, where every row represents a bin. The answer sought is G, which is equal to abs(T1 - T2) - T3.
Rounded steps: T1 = 8.8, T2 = 6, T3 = 3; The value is -1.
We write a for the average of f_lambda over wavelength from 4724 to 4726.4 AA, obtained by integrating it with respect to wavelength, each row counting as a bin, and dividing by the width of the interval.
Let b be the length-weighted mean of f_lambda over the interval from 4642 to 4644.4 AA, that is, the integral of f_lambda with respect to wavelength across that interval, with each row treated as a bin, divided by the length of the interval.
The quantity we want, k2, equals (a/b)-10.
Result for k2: -9.30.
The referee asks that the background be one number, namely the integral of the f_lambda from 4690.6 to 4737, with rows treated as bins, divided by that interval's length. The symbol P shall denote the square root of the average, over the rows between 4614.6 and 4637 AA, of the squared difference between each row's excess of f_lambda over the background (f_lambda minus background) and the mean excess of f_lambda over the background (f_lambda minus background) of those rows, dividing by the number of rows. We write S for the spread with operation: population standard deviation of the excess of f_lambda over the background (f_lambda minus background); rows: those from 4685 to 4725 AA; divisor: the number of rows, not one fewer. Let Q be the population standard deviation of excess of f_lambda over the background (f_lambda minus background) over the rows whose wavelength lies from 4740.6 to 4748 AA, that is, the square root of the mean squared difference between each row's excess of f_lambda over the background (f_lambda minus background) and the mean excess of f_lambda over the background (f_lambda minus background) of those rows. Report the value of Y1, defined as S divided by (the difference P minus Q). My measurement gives 0.5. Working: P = 0.29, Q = 0.070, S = 0.11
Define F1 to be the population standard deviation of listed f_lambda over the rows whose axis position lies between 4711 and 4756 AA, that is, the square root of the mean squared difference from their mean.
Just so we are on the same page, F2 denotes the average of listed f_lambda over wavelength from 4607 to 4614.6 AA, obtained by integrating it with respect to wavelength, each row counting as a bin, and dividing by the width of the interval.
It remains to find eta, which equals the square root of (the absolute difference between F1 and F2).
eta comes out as 2.06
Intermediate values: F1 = 0.076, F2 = 4.34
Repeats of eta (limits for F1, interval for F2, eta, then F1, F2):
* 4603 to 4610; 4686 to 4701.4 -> 1.62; 0.086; 2.72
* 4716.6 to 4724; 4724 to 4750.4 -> 1.56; 0.078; 2.53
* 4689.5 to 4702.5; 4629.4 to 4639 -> 1.91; 0.052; 3.69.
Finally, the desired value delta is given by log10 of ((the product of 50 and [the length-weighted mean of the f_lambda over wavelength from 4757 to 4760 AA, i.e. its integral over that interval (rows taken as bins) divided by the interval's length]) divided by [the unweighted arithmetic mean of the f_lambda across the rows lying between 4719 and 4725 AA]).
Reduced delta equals 1.68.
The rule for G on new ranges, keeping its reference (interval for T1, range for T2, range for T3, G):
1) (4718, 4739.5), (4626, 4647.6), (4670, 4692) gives -5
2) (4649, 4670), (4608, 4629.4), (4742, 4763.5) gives 14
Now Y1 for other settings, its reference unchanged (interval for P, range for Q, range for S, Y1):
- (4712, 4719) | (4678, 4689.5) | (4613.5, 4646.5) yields -22.9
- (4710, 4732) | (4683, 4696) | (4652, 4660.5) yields 1.9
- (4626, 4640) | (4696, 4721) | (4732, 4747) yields 1.0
